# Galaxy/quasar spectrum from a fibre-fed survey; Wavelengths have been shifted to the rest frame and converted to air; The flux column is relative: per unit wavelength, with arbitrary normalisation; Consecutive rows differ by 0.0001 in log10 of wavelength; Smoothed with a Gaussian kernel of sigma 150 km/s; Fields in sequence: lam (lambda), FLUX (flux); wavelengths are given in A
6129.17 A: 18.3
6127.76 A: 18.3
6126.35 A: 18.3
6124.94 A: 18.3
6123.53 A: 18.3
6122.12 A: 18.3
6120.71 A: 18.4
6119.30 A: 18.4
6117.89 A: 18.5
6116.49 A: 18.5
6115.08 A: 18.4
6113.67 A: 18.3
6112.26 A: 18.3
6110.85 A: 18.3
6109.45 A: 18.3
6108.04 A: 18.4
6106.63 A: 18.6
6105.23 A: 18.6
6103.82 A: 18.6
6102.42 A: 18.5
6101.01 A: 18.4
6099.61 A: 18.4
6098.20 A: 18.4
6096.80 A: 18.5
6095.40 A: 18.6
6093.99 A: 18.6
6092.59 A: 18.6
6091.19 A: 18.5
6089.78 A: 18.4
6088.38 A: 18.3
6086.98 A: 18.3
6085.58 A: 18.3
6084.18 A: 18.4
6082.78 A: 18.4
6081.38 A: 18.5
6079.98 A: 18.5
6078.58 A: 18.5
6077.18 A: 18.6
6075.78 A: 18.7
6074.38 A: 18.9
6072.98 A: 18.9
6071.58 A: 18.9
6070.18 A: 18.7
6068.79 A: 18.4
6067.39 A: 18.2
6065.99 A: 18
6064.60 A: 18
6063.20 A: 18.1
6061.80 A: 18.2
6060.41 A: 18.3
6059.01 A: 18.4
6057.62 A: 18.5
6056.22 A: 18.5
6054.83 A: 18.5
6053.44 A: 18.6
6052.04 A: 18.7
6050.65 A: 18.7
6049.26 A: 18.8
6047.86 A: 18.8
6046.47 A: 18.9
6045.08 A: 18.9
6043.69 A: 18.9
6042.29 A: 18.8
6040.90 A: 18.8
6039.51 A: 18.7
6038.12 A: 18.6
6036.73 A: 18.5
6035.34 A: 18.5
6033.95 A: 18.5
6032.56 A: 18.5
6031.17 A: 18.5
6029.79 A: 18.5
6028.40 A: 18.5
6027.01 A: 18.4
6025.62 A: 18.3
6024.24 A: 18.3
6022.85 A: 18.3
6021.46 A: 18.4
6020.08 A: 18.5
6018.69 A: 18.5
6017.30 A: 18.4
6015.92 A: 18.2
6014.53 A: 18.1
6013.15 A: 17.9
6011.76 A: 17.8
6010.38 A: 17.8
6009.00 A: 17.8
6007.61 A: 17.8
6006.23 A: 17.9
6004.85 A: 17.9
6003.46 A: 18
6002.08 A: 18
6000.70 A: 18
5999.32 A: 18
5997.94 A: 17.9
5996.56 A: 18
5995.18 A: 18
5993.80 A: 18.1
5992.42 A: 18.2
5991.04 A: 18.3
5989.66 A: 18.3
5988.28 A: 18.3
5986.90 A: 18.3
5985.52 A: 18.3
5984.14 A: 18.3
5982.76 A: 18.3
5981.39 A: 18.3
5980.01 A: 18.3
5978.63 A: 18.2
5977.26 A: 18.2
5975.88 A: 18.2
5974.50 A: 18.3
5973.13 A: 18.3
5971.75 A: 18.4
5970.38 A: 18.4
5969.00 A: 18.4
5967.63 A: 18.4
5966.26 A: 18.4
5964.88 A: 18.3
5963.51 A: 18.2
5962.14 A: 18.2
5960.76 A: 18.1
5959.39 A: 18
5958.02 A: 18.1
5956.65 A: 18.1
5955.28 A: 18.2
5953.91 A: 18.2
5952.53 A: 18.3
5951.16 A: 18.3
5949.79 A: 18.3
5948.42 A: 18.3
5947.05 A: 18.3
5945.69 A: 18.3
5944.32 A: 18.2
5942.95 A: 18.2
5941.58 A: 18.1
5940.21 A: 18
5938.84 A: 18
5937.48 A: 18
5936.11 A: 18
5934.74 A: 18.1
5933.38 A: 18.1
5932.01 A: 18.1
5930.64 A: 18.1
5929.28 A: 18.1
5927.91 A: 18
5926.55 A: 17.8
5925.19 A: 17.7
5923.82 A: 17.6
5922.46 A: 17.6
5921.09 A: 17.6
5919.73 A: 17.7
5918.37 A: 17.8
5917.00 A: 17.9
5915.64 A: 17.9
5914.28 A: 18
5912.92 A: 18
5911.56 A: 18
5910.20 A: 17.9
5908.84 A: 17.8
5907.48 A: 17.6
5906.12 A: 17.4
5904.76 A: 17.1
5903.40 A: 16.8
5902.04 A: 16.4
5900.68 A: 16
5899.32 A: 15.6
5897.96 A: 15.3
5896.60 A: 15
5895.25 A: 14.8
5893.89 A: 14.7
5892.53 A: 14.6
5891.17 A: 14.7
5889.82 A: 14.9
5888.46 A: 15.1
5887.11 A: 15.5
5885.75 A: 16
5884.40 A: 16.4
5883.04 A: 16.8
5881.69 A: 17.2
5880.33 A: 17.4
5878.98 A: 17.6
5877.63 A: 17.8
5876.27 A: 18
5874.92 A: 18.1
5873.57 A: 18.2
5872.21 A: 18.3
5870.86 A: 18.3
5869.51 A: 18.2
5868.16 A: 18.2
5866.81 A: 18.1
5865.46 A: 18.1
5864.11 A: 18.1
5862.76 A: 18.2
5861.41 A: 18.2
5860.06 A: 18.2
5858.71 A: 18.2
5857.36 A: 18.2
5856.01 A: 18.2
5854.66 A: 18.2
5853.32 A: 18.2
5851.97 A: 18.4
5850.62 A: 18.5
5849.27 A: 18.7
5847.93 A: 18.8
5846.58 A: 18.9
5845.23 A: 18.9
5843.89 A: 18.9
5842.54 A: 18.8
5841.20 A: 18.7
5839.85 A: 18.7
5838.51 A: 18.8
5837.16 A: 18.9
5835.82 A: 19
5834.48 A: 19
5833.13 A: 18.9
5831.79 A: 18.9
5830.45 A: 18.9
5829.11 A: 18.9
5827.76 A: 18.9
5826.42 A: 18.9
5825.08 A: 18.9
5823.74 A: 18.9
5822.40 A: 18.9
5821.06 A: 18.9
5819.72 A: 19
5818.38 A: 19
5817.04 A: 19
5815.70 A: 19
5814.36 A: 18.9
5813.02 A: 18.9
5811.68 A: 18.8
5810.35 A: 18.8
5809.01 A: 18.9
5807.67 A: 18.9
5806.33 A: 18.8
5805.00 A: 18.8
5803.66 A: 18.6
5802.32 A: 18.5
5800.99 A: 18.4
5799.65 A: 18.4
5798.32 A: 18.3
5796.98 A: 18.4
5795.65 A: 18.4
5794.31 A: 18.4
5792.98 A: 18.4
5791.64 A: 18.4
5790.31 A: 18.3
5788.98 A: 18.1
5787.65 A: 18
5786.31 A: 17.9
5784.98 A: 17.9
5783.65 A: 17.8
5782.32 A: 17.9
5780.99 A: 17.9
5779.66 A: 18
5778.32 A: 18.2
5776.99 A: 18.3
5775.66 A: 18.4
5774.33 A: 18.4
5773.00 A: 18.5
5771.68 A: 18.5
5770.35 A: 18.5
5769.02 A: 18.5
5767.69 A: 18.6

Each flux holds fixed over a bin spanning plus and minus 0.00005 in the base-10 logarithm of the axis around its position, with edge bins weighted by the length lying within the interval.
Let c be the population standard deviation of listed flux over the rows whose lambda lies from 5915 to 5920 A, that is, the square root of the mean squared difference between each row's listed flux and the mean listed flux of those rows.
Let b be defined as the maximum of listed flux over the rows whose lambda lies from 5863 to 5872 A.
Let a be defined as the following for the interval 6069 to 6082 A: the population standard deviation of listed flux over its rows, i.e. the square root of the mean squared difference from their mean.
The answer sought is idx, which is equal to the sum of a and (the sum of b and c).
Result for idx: 18.5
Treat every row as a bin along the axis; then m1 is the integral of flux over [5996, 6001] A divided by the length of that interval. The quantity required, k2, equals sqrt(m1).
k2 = 4.24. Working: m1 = 18.0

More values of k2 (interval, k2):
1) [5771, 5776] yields 4.30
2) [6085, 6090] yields 4.28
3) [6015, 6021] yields 4.29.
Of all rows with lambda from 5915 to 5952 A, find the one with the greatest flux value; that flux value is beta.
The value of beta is 18.3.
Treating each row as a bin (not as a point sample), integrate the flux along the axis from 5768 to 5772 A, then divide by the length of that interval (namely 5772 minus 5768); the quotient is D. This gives 18.49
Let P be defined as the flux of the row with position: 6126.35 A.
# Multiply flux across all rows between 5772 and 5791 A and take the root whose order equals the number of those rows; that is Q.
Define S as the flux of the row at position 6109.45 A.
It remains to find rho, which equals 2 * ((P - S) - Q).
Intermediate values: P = 18.3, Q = 18.1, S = 18.3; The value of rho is -36.2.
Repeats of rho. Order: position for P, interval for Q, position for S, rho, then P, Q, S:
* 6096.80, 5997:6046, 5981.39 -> -36.2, 18.5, 18.3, 18.3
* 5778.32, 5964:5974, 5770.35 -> -37.3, 18.2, 18.4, 18.5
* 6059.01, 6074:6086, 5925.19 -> -35.7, 18.4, 18.5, 17.7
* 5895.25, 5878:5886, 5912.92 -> -40.2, 14.8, 16.9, 18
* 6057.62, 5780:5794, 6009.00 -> -34.7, 18.5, 18.1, 17.8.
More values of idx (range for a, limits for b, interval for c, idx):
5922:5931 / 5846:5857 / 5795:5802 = 19.1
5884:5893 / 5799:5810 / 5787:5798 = 19.7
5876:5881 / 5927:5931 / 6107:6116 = 18.4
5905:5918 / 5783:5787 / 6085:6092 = 18.2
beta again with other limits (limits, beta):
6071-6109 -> 18.9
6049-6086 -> 18.9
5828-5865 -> 19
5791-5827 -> 19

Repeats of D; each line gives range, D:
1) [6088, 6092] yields 18.40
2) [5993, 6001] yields 18.01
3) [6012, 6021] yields 18.24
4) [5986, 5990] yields 18.28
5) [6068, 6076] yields 18.74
